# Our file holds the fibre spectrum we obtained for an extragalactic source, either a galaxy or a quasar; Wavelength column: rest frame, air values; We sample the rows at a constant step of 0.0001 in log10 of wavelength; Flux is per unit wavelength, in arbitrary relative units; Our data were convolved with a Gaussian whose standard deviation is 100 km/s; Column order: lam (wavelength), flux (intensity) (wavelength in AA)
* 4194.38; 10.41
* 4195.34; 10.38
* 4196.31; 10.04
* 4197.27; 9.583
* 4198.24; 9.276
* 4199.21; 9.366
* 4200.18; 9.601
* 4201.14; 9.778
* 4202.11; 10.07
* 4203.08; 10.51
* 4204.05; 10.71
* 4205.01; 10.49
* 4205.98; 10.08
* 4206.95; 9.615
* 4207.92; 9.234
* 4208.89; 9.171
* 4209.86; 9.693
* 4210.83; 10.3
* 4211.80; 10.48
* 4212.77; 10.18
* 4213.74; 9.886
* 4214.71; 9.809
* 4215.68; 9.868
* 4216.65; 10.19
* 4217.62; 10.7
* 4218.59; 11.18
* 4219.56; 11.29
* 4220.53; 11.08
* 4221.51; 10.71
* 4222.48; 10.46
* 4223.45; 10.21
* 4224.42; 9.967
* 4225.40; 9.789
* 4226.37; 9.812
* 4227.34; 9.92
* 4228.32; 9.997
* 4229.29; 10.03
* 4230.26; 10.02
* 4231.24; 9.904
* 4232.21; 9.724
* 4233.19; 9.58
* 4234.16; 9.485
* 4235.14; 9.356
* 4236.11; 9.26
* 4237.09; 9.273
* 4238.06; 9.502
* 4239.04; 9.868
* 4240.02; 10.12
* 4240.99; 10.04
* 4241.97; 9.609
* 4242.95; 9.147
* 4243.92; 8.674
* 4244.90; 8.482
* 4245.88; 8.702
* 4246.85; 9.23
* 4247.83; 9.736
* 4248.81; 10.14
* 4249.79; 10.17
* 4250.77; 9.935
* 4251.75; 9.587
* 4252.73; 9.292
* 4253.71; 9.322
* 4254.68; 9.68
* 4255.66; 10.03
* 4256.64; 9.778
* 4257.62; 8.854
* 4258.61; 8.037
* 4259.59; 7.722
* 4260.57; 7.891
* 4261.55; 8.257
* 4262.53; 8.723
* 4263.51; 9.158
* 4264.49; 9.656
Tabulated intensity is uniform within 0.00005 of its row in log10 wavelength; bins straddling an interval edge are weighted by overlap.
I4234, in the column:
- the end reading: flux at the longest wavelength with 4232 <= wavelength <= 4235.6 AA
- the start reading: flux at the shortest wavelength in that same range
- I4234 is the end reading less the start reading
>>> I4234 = -0.37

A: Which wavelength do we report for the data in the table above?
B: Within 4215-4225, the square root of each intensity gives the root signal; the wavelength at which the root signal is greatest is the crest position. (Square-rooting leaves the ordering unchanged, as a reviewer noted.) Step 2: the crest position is 4219.56 AA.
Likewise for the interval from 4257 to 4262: 4257.62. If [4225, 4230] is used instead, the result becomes 4229.29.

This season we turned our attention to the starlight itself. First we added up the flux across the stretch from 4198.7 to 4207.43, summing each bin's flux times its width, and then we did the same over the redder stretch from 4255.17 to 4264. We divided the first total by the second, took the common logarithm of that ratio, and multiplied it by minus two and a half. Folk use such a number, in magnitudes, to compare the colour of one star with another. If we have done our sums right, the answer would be -0.14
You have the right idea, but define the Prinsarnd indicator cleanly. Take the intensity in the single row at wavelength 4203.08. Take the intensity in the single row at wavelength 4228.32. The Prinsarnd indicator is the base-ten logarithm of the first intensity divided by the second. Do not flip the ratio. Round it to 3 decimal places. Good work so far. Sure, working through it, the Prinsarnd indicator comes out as 0.022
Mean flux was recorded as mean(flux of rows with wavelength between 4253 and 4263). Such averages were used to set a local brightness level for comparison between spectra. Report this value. 8.8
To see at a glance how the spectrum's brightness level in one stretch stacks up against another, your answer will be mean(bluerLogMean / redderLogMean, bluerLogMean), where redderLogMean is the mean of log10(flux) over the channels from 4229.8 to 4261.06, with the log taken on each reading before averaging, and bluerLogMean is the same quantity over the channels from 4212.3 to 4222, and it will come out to 1.04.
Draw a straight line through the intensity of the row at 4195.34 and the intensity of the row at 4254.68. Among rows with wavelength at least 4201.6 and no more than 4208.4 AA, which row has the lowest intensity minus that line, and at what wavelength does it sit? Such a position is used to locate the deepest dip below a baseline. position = 4207.92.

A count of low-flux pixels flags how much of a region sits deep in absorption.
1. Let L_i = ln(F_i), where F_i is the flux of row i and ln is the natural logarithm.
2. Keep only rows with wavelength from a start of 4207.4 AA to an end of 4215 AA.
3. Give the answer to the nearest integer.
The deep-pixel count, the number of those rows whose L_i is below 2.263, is 2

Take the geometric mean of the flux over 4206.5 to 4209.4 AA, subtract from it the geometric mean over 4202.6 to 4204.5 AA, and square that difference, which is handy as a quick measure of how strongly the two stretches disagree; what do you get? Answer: 1.6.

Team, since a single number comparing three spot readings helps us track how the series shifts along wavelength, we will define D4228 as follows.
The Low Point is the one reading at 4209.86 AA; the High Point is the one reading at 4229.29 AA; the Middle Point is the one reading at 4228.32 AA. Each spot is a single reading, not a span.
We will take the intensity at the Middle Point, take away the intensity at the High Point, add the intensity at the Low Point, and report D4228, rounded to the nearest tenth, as 9.7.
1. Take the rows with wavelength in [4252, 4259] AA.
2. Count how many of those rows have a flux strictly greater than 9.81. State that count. 1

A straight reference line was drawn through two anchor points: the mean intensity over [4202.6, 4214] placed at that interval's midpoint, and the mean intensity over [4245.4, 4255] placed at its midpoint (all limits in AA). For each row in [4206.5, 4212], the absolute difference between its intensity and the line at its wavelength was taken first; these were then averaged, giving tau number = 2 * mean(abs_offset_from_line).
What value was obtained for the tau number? 1.1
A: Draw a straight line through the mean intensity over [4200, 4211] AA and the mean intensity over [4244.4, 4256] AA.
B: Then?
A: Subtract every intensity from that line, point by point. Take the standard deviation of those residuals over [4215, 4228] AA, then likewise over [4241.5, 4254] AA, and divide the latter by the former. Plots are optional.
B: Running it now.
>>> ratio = 1.1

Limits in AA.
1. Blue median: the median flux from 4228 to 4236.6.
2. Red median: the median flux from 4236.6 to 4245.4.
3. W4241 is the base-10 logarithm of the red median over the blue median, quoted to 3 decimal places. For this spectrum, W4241 -0.010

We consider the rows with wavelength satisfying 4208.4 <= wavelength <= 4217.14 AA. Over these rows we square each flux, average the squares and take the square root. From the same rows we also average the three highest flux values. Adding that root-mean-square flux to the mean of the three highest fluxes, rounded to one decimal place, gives 20.3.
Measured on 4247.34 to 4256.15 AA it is 19.9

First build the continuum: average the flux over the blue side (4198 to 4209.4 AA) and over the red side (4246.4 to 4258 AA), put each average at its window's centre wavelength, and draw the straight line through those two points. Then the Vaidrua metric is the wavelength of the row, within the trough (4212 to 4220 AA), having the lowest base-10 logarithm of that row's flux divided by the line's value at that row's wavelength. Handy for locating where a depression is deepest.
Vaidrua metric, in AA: 4214.71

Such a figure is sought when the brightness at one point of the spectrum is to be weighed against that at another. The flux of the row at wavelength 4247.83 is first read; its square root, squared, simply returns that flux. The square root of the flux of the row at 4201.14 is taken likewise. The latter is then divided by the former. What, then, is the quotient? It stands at 0.321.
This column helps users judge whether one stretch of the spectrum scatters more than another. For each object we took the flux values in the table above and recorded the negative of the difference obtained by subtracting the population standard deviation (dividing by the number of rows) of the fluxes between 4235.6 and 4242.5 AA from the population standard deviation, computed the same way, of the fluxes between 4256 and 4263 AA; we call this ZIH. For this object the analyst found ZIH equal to -0.3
